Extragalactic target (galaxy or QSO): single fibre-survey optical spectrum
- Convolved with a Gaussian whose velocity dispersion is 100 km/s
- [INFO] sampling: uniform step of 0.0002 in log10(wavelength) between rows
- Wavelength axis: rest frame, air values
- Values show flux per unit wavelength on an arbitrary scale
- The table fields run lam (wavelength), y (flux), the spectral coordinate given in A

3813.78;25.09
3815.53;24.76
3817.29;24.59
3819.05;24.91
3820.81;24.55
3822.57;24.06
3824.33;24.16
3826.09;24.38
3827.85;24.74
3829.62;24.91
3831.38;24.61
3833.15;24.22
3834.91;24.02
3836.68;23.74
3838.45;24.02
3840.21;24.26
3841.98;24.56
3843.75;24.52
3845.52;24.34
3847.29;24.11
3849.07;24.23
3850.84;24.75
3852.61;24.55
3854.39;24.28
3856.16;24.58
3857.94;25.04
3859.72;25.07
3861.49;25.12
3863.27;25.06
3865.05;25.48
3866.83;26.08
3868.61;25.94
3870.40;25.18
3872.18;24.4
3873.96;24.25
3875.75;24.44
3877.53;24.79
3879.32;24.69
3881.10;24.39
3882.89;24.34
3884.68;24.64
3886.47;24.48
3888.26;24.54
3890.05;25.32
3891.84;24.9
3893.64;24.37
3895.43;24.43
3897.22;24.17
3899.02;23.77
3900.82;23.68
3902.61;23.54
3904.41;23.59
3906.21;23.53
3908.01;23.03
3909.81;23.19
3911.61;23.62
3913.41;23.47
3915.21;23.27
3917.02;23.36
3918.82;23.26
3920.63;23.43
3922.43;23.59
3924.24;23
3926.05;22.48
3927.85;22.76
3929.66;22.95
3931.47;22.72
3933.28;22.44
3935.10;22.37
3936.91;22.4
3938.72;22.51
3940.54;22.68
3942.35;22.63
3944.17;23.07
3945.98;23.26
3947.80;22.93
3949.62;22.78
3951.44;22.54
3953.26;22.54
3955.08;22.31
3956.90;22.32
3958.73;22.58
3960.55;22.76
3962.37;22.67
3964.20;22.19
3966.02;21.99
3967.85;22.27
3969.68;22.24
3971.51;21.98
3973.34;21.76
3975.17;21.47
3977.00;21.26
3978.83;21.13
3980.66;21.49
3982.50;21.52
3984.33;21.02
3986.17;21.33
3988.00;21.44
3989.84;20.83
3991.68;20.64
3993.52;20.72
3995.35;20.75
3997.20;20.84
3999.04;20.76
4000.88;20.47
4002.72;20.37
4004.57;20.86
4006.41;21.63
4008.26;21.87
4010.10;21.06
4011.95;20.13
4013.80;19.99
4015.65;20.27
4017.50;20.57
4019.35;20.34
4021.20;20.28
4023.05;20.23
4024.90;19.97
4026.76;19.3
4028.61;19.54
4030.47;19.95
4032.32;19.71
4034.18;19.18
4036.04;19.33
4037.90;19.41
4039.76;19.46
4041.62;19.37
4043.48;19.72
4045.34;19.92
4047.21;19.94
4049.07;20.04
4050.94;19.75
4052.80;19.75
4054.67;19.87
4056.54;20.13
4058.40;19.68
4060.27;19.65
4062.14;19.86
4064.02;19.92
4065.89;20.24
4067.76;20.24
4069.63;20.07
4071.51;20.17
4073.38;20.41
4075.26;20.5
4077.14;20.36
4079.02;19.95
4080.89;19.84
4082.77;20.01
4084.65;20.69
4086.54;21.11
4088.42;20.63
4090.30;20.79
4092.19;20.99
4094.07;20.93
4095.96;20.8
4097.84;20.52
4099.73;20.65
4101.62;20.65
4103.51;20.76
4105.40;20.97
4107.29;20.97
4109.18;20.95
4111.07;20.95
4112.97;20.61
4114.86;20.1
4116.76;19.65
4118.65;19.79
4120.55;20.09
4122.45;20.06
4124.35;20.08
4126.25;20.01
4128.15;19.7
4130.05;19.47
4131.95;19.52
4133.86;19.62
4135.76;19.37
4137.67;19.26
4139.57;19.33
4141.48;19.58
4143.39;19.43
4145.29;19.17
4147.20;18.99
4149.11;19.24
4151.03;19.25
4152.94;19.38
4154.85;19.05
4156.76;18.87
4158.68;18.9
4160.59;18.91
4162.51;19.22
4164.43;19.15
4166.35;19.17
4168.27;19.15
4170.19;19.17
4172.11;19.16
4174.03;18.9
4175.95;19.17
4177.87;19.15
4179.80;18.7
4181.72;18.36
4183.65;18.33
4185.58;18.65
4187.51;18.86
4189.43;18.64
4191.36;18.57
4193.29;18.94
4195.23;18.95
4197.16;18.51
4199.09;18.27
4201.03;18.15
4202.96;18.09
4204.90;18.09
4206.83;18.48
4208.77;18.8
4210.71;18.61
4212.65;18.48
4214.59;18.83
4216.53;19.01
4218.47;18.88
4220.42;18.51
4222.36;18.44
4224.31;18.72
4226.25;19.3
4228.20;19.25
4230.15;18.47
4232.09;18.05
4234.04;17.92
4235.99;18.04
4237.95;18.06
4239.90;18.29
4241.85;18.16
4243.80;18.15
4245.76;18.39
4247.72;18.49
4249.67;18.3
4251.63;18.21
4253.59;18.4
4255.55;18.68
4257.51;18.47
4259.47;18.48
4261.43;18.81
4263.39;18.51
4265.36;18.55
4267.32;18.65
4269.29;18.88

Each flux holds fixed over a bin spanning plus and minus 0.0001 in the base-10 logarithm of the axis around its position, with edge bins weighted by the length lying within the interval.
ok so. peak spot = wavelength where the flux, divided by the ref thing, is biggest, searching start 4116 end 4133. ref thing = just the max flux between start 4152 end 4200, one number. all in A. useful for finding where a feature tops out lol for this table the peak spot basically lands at 4120.55 A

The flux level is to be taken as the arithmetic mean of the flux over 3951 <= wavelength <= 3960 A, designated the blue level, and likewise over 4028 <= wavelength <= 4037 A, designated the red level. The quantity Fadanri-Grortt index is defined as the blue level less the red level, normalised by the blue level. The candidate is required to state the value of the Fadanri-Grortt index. 0.130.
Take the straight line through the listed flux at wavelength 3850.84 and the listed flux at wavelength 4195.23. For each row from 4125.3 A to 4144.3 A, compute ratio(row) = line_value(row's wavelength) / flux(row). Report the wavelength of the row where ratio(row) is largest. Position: 4137.67 A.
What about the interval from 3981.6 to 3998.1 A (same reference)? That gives 3991.68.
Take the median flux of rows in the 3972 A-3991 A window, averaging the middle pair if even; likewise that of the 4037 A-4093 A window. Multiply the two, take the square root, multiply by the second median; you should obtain 413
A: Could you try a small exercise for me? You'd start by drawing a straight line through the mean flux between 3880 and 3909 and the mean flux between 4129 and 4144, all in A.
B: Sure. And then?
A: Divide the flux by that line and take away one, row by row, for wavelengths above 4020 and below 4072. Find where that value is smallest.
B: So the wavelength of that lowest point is 4026.76 A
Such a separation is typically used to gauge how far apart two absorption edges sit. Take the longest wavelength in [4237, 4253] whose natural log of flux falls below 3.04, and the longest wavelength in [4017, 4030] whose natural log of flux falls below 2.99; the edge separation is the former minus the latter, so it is 223.0 A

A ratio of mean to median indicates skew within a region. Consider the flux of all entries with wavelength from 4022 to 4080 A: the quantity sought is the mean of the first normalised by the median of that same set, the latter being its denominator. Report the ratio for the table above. 1.00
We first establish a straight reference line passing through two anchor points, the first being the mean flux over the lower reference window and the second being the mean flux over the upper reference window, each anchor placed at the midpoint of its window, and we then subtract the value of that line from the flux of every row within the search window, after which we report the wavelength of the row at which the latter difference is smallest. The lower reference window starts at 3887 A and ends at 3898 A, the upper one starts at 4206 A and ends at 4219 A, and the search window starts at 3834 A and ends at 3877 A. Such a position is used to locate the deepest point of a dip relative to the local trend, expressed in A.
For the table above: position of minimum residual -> 3836.68 A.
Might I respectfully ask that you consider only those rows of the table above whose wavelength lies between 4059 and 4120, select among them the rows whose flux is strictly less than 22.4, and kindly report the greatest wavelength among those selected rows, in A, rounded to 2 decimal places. 4118.65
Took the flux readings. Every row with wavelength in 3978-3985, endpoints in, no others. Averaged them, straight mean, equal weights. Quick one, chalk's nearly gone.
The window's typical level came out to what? 21.3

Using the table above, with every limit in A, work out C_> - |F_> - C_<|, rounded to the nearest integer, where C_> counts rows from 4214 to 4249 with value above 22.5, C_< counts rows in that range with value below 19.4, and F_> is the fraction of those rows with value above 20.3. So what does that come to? -18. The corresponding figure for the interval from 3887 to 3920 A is 17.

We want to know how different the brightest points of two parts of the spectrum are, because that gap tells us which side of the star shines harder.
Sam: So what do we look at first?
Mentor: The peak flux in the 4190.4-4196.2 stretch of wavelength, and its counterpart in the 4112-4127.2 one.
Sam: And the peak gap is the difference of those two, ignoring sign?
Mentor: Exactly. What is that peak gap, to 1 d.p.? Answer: 1.7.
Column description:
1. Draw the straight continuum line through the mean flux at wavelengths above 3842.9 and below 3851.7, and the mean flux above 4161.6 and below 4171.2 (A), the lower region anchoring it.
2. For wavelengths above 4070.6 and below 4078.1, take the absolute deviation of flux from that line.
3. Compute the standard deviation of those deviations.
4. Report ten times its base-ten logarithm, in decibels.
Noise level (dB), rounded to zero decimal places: -8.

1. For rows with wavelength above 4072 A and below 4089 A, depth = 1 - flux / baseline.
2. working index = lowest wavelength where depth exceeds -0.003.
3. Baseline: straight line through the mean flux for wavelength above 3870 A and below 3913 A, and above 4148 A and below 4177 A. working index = 4073.38 A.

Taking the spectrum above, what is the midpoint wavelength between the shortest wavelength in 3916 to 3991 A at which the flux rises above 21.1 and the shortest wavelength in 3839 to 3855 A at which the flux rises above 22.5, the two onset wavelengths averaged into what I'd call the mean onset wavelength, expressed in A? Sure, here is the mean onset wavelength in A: 3878.6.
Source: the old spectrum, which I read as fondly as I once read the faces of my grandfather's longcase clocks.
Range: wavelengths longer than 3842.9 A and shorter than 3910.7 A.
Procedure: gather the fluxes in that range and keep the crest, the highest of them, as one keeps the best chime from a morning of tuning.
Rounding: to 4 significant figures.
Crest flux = 26.08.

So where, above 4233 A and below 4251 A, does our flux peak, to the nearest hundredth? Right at 4247.72 A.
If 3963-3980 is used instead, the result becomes 3967.85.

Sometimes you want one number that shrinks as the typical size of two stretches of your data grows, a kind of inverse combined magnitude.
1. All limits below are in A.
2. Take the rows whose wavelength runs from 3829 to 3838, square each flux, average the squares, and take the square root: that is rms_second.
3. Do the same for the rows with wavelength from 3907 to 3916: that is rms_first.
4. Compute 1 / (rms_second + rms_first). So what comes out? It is 0.0210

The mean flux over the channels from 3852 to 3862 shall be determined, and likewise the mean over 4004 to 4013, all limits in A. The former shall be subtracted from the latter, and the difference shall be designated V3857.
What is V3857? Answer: -3.7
